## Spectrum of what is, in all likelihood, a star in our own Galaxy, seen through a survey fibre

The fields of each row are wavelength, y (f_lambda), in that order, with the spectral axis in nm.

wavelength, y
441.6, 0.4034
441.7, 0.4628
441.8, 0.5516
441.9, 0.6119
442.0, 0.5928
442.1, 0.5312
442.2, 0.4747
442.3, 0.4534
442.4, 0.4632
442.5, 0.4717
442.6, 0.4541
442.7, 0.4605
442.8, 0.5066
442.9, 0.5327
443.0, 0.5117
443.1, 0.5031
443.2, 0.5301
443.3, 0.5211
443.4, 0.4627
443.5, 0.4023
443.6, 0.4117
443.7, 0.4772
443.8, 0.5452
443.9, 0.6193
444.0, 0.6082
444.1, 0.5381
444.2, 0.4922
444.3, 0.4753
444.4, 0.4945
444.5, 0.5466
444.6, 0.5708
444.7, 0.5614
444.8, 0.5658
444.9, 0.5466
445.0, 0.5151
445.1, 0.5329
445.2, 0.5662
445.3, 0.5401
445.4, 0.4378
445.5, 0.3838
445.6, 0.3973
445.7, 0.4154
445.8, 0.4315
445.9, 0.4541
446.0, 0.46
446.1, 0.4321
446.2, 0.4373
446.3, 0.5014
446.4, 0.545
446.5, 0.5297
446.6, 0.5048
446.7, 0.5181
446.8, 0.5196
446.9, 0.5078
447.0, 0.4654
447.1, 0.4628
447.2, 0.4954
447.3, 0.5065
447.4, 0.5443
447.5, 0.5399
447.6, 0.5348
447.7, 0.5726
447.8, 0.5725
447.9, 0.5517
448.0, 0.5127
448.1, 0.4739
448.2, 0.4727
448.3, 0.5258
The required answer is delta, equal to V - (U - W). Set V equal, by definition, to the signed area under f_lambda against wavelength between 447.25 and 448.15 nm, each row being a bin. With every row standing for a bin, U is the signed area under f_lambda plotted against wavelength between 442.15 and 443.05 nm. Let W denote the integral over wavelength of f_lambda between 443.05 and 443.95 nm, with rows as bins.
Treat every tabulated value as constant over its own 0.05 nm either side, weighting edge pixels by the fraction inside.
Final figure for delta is 0.50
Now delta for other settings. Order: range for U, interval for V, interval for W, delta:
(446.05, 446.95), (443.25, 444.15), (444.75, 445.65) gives 0.46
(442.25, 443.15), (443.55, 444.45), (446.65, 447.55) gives 0.49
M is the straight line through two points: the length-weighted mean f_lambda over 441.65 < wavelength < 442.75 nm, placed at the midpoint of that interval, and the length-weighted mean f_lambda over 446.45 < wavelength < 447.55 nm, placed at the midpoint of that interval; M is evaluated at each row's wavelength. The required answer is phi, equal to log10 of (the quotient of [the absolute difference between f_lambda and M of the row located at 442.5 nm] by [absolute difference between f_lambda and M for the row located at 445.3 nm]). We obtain 0.0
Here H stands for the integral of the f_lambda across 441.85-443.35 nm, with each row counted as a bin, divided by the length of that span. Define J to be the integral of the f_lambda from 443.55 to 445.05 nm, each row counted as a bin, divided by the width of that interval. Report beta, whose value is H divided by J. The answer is 0.96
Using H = 0.508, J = 0.531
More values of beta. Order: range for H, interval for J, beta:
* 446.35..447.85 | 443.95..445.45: 0.98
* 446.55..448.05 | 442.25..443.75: 1.09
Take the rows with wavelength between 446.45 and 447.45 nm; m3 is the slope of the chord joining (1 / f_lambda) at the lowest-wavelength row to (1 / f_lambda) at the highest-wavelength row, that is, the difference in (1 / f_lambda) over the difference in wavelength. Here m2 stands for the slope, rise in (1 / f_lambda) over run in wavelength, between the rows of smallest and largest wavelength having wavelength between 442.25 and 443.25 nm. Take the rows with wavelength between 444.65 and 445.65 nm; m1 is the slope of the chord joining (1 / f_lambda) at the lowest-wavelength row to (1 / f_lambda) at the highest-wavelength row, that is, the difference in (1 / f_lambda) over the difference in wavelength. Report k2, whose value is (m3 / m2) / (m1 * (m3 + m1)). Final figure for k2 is 0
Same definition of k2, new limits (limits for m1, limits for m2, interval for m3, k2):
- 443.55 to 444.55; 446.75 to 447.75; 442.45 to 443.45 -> -1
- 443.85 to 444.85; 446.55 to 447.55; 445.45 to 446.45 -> -51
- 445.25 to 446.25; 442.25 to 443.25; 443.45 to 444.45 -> -96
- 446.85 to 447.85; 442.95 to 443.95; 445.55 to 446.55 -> 8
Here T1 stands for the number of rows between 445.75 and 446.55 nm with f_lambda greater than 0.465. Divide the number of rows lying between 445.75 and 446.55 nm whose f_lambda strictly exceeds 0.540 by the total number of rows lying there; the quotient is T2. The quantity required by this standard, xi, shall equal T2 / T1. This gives 0.04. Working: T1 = 3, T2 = 0.1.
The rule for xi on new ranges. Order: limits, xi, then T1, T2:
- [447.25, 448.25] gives 0.04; 10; 0.4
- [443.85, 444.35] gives 0.08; 5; 0.4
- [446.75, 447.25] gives 0.00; 4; 0.0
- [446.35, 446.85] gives 0.04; 5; 0.2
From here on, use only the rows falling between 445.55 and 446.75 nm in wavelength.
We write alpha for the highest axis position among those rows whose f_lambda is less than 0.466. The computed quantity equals 446.2 nm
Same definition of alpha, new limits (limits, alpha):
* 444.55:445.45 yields 445.4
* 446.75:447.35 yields 447.1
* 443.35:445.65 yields 445.6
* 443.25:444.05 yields 443.6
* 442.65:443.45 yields 443.4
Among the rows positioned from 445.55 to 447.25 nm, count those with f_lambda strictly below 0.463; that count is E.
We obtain 8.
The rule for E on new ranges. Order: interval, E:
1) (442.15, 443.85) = 6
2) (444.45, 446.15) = 8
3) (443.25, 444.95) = 3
